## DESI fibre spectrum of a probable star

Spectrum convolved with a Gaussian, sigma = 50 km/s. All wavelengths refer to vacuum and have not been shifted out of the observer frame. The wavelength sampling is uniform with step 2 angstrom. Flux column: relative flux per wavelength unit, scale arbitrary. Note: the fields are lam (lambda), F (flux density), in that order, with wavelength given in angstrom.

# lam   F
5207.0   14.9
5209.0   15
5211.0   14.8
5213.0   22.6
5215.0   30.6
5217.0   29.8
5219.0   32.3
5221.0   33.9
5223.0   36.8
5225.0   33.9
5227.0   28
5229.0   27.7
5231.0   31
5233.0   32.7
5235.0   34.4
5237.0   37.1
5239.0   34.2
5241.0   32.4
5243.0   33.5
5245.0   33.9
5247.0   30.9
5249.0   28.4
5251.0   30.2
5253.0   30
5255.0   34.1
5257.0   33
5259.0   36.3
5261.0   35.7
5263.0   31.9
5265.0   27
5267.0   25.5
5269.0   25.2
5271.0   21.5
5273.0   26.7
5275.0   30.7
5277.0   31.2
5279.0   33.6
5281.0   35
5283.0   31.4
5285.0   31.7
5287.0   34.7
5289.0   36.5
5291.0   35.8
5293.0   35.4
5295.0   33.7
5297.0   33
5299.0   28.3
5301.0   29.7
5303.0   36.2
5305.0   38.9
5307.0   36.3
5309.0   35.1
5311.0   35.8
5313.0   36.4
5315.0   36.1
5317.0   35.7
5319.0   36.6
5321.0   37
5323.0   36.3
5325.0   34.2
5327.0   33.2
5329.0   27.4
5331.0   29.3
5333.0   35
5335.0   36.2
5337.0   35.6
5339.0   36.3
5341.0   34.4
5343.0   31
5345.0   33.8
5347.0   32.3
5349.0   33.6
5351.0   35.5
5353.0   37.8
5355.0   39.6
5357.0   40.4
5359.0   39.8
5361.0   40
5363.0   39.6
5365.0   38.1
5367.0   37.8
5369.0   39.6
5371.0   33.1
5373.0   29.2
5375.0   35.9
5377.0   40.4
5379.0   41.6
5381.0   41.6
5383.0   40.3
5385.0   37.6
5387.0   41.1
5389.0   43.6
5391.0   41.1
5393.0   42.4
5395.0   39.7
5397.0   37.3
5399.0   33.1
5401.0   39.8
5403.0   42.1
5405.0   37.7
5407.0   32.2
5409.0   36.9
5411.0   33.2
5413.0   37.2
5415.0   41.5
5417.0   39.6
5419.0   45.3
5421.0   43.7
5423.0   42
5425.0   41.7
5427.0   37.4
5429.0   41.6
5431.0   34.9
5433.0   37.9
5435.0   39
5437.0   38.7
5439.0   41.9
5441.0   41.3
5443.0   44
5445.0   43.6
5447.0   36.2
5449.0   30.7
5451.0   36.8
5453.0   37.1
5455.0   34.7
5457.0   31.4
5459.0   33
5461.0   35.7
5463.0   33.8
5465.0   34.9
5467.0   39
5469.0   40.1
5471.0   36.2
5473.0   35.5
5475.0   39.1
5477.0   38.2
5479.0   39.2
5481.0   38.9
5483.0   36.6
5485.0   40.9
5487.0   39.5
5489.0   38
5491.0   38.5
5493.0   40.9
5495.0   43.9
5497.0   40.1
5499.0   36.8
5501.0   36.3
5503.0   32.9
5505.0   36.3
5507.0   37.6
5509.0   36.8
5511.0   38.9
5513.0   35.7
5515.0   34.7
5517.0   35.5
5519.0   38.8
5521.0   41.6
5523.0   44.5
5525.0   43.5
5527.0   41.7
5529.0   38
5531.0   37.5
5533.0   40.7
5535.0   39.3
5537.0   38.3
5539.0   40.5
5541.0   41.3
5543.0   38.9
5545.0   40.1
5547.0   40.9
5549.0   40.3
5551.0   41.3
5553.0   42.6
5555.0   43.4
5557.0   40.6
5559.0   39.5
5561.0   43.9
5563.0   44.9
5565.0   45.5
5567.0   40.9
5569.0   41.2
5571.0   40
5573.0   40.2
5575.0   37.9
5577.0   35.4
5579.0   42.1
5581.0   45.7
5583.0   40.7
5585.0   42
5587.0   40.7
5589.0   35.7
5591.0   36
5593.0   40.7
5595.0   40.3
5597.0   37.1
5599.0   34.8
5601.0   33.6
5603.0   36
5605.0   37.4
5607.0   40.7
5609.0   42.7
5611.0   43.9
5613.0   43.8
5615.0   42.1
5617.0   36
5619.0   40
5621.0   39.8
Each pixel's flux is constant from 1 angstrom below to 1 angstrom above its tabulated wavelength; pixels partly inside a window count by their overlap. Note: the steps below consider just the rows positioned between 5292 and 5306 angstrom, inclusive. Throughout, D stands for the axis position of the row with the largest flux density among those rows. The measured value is 5305.0 angstrom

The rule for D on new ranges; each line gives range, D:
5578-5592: 5581.0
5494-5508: 5495.0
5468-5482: 5469.0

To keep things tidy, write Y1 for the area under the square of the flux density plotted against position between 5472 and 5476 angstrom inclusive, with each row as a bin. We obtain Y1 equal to 5578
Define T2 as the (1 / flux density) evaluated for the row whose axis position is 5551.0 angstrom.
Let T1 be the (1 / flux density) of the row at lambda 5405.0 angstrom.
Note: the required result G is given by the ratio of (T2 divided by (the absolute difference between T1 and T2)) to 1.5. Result 7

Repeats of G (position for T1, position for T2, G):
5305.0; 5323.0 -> 10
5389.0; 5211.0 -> 1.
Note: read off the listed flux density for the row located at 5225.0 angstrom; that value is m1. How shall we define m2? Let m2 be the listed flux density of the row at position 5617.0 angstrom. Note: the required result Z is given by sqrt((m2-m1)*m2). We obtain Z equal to 9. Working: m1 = 33.9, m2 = 36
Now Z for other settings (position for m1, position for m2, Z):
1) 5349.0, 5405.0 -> 12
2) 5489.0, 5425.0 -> 12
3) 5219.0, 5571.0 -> 18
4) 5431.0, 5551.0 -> 16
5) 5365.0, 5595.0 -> 9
